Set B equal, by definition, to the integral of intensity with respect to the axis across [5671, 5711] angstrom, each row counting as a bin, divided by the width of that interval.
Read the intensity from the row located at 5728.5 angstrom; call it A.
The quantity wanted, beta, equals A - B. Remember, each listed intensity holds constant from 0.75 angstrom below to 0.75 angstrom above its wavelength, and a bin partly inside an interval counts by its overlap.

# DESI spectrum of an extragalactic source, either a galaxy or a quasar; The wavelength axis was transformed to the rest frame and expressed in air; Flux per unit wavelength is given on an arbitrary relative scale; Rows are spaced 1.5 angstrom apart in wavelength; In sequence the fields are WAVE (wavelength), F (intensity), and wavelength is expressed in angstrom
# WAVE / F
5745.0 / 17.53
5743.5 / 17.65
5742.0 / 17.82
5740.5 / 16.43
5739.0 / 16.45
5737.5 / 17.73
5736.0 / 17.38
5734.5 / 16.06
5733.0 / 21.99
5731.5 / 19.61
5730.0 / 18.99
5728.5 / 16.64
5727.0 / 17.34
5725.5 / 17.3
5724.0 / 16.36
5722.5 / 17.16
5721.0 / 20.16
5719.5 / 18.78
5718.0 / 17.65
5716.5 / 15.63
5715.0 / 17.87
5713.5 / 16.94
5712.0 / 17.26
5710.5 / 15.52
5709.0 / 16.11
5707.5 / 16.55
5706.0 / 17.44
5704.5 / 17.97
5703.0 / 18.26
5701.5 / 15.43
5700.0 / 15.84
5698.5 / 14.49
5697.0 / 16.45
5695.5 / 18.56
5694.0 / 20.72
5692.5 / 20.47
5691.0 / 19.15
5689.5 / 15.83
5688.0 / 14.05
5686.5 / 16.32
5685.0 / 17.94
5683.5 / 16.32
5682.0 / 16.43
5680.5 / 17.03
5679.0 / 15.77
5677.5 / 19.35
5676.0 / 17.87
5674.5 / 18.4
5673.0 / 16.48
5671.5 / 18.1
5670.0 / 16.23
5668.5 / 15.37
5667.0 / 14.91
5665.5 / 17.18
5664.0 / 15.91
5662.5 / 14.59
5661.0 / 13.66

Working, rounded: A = 16.64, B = 17.1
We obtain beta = -0.5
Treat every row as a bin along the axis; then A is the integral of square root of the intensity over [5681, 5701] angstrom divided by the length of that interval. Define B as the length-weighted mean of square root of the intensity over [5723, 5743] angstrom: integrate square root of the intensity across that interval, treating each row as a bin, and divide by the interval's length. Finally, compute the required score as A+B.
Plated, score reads 8.33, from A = 4.13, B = 4.20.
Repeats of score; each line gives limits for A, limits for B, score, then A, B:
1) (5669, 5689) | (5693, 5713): 8.23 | 4.11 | 4.12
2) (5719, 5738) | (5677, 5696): 8.43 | 4.25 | 4.18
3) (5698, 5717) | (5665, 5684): 8.18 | 4.07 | 4.11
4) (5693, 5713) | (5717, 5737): 8.37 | 4.12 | 4.25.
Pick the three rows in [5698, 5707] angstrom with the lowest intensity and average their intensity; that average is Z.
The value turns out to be 15.3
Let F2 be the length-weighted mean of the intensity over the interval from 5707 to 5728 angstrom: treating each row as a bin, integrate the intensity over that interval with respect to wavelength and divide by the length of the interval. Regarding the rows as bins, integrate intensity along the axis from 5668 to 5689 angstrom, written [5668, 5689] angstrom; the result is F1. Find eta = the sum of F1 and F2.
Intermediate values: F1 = 354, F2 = 17.2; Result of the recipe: 371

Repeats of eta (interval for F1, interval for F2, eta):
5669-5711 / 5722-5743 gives 736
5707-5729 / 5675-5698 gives 395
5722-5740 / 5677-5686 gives 336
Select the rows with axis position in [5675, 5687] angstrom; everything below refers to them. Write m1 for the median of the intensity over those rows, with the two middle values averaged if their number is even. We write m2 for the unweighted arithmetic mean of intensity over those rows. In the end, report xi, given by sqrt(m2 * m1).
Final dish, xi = 16.9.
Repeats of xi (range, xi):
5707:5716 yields 16.7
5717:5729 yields 17.5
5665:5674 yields 16.4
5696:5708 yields 16.5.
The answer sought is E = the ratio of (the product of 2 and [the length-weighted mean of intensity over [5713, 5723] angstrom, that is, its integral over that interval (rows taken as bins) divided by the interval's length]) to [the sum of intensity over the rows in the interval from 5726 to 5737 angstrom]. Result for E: 0.278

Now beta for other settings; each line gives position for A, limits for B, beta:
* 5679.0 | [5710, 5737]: -2.0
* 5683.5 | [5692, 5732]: -1.1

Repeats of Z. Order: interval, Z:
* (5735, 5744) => 16.8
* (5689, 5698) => 16.9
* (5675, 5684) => 16.2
